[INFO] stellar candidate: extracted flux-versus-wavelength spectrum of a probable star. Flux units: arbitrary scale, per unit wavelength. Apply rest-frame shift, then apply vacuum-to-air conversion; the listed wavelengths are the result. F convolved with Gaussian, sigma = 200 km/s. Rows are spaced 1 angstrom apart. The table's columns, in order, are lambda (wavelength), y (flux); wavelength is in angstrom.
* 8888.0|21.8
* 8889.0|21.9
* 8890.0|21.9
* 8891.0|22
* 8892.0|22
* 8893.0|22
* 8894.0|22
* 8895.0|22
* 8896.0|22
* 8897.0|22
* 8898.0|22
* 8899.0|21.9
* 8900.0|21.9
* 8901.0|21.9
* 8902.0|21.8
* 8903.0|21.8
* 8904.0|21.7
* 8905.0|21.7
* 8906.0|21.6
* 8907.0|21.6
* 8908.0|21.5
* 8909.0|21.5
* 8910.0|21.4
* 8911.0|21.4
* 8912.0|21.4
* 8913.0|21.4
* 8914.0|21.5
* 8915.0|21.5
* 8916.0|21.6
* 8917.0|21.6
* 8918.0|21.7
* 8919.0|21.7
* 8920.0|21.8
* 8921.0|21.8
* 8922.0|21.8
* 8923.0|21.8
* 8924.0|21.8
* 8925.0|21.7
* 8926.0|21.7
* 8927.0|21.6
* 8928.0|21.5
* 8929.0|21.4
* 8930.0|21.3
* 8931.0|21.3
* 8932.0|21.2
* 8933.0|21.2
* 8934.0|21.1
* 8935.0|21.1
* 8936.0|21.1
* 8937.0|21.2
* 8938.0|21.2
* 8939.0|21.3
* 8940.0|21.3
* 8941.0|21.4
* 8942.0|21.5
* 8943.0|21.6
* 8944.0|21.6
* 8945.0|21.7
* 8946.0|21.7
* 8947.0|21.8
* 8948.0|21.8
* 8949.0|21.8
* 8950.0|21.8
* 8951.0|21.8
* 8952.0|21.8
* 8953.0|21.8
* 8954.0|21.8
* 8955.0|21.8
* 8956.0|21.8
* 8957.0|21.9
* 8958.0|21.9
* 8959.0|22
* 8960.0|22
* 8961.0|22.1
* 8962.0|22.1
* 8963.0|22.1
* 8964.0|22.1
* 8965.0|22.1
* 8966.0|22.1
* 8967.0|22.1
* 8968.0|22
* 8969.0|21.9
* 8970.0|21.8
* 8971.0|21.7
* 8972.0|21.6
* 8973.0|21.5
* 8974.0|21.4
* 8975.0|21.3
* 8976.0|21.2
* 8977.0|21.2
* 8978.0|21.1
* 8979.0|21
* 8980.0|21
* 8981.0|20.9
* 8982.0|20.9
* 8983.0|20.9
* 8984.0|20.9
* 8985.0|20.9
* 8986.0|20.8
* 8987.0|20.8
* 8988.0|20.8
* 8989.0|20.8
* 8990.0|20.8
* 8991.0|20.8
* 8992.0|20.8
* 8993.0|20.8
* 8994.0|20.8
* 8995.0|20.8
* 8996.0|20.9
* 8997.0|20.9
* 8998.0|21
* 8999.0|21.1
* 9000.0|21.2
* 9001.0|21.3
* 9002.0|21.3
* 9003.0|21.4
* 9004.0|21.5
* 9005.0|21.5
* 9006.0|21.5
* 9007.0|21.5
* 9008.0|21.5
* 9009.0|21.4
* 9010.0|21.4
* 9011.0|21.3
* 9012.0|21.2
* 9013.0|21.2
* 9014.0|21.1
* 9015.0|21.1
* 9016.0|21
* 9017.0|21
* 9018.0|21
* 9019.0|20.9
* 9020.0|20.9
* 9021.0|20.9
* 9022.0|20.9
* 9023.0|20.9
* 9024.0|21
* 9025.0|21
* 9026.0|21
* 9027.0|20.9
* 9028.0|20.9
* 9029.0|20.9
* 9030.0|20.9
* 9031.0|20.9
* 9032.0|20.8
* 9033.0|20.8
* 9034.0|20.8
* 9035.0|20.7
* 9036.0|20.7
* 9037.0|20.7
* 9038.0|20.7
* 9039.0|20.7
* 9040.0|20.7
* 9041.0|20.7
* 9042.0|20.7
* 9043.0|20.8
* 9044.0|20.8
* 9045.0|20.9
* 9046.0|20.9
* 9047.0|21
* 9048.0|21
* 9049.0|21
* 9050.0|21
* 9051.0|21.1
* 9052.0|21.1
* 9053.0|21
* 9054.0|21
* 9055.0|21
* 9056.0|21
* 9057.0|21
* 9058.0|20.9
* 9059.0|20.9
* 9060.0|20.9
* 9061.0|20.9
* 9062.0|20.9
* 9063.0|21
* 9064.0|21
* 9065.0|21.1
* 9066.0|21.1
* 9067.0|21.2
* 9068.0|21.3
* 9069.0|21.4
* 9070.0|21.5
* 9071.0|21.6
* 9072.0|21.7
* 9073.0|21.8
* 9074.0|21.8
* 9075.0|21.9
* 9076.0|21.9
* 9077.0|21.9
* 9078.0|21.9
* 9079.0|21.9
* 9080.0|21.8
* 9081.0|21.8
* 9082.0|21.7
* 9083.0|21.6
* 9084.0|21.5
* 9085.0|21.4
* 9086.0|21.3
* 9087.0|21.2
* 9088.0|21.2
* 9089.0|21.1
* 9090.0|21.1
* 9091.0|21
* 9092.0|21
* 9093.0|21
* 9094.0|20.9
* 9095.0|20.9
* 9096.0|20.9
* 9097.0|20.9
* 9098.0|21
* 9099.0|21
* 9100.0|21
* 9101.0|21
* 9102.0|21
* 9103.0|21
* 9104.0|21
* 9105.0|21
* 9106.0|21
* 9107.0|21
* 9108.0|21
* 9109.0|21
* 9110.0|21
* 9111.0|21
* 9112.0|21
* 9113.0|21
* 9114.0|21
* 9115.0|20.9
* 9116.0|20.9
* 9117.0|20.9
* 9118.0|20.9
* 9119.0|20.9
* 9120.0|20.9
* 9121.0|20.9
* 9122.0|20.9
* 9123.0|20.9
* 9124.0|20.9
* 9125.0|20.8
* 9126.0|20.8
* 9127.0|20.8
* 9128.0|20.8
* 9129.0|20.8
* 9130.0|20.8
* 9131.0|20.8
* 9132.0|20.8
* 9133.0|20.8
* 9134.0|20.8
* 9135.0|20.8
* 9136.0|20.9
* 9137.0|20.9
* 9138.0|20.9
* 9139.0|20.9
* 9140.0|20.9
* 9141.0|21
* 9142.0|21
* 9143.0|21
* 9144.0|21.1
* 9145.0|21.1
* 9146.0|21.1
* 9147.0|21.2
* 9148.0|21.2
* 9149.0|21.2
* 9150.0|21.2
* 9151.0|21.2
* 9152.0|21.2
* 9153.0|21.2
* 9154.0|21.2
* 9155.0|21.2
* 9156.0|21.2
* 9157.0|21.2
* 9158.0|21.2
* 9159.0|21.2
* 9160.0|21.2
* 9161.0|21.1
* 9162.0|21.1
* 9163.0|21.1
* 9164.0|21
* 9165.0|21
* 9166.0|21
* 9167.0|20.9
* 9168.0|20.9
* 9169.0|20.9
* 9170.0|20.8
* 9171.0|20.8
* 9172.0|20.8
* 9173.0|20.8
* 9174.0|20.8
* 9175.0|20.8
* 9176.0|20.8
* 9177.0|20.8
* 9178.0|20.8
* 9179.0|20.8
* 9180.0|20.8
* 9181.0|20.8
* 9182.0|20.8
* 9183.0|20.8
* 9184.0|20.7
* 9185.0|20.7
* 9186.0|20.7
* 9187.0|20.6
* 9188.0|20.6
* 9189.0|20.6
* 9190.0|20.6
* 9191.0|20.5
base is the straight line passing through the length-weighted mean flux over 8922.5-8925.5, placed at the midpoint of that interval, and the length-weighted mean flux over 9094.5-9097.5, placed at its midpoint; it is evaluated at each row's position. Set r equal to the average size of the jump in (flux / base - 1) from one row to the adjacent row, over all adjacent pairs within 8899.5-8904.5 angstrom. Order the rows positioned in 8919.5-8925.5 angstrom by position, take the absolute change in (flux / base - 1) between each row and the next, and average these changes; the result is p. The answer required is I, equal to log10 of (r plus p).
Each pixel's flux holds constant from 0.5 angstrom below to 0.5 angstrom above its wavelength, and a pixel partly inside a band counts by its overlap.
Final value -2.48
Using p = 0.0011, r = 0.0023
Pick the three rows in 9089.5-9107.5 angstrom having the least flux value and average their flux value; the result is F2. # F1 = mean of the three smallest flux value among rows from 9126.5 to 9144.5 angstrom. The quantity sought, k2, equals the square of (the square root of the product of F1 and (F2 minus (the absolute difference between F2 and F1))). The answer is 433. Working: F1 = 20.8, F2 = 20.90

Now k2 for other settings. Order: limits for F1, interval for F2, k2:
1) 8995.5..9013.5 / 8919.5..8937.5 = 438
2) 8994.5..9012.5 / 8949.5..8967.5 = 435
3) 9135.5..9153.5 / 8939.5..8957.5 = 437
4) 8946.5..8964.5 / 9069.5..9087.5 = 453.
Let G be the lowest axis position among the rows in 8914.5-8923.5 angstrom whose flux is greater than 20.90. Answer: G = 8915.0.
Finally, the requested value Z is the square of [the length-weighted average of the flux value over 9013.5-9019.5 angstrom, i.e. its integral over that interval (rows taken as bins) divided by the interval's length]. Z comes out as 442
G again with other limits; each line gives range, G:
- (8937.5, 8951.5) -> 8938.0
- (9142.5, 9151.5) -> 9143.0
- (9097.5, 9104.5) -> 9098.0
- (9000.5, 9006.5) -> 9001.0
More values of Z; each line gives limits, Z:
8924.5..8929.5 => 466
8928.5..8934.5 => 452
